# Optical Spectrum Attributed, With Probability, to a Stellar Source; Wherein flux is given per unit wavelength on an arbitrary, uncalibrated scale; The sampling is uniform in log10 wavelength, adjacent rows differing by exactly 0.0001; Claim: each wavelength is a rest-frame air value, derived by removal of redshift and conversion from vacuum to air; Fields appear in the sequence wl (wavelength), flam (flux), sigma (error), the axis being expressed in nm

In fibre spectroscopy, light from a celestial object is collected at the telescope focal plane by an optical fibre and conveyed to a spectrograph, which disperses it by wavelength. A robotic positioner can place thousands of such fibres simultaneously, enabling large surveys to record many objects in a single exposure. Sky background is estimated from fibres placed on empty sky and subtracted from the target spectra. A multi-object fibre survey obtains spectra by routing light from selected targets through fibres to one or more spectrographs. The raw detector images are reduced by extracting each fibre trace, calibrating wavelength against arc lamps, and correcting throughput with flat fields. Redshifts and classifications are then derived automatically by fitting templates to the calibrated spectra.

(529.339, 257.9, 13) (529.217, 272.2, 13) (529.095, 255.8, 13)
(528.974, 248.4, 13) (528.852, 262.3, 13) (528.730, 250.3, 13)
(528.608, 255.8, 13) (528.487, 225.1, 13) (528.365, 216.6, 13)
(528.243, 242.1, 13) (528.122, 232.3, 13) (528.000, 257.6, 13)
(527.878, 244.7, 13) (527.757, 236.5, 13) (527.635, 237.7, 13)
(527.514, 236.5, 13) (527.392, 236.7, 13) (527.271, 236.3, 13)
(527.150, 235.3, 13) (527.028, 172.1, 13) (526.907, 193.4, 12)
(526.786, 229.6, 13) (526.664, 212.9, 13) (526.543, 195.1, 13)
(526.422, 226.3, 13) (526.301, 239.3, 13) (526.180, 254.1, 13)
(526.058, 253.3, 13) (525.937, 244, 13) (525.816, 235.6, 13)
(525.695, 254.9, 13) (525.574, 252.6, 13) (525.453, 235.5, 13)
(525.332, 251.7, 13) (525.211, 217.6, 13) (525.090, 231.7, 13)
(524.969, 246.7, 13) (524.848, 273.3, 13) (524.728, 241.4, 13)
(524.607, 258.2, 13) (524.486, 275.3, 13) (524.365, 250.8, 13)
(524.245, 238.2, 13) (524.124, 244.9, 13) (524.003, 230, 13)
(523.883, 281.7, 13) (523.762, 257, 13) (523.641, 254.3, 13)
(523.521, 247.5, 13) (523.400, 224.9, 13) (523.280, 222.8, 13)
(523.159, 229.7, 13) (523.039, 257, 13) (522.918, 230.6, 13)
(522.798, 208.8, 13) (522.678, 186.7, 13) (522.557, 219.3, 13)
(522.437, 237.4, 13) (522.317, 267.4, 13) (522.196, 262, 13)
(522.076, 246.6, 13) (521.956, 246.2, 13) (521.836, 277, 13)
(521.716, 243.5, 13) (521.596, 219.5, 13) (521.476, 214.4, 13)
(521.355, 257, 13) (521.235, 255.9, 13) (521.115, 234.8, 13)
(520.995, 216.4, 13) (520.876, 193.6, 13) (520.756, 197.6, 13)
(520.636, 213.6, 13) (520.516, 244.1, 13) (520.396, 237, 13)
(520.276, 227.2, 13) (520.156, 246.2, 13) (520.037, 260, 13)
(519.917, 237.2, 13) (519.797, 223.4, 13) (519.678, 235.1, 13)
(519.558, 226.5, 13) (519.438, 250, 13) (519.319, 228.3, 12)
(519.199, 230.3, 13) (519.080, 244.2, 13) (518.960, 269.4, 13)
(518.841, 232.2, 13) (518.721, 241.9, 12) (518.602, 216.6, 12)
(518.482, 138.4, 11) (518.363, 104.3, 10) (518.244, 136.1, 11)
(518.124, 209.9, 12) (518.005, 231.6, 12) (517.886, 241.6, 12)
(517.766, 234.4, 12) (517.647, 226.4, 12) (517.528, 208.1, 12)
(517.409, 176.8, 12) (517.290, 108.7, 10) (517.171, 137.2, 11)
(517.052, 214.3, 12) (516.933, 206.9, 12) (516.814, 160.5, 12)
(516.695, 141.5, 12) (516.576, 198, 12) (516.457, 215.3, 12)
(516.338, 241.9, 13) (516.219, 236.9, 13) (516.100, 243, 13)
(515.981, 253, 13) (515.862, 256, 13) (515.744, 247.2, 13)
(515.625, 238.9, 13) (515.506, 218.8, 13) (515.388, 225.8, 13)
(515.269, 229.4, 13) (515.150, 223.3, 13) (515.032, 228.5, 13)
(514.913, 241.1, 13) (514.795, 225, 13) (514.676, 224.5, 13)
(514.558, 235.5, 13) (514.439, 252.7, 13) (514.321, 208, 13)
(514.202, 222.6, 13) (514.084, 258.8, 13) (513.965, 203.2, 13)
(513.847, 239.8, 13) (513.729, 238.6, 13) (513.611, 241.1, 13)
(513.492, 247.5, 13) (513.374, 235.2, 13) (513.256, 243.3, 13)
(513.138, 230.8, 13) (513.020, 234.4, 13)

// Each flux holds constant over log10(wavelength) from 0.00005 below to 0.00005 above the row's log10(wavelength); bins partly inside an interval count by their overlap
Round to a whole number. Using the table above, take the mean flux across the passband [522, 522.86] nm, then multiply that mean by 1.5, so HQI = 349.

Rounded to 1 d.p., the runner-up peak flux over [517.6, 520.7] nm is 260.0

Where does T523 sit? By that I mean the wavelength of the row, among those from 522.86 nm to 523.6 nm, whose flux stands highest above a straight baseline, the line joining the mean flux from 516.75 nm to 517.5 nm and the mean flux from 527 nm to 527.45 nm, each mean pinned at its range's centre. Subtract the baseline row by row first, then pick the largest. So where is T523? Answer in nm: 523.039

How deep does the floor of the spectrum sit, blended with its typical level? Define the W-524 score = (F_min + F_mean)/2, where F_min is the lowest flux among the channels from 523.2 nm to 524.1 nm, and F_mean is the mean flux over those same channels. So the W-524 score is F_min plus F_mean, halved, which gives 234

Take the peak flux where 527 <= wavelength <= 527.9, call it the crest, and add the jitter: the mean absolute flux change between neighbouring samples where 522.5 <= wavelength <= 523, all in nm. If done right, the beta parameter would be 270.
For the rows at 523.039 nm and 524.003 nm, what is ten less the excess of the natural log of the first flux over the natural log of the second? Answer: 9.9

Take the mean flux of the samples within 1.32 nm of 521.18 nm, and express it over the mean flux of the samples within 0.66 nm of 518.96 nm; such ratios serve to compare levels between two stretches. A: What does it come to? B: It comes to 1.10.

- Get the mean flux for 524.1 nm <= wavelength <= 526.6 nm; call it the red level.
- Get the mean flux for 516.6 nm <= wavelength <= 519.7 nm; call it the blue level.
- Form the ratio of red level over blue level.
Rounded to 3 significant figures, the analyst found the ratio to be 1.21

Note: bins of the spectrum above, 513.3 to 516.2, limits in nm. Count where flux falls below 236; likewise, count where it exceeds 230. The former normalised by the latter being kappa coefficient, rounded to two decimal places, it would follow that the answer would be 0.86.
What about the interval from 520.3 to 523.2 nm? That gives 0.86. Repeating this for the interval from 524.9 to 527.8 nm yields 0.65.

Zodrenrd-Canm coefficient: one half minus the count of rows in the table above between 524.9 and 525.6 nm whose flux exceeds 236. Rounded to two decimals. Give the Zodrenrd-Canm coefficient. -2.50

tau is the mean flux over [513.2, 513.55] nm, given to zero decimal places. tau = 242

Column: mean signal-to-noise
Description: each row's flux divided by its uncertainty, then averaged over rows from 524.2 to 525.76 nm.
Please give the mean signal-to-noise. 19.1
